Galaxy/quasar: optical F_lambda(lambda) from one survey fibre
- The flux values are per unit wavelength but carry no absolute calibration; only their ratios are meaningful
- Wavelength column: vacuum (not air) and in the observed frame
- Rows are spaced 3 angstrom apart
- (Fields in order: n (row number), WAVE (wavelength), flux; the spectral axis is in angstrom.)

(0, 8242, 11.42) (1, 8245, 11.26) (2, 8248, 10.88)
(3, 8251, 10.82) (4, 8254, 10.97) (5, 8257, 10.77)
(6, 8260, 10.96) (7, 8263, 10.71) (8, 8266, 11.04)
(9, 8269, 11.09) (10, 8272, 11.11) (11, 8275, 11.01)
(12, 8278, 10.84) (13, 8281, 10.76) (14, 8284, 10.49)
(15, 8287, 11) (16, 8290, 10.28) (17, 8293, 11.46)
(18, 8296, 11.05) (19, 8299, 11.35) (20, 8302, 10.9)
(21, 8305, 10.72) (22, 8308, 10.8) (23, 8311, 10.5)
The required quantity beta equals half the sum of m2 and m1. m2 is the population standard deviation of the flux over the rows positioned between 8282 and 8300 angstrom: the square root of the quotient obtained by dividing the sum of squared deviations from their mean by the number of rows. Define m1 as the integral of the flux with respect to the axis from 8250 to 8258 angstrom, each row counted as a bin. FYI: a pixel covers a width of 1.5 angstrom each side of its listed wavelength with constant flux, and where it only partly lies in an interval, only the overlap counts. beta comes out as 44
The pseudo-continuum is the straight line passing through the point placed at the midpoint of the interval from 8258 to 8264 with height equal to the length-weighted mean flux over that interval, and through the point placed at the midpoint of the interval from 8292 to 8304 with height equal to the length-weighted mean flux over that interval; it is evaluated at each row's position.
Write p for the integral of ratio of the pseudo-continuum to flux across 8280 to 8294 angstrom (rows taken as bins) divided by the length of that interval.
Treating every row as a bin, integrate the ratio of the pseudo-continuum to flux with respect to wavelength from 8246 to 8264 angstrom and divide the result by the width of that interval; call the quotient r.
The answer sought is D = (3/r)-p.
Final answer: 1.99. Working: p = 1.03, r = 0.99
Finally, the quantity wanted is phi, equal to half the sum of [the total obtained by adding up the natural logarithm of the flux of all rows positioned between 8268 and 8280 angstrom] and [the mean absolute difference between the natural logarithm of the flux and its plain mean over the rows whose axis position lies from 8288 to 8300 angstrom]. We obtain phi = 4.82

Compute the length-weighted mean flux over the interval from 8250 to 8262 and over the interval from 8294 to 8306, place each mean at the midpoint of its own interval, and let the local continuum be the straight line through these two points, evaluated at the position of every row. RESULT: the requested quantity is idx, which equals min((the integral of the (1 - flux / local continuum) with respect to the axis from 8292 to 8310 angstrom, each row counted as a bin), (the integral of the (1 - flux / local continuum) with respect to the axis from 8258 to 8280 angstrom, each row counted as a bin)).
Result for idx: -0.07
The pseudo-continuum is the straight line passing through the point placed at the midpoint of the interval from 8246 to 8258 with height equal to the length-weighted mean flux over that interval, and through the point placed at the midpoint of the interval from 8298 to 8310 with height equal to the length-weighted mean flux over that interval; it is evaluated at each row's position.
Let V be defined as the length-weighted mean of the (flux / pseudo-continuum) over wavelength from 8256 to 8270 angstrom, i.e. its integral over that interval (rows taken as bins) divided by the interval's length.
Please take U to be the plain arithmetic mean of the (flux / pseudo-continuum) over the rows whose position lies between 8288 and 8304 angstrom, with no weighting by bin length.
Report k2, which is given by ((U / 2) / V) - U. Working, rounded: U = 1.01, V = 1.00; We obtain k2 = -0.506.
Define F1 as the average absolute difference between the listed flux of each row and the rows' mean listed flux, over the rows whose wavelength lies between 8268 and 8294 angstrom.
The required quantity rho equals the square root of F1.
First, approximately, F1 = 0.27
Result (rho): 0.52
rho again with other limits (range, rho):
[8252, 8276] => 0.33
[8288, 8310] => 0.55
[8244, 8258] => 0.37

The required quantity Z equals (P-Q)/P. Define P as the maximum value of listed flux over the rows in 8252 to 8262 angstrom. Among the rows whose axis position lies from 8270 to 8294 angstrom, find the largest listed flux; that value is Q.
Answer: -0.045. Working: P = 10.97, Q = 11.46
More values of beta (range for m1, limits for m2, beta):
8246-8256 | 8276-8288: 55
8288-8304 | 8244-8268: 88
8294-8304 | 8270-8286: 56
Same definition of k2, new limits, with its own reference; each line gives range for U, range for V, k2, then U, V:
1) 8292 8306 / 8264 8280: -0.514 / 1.02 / 1.01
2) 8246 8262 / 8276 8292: -0.491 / 1.00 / 0.98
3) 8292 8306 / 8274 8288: -0.505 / 1.02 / 0.99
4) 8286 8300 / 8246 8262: -0.506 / 1.01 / 1.00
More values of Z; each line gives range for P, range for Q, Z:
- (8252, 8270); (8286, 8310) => -0.033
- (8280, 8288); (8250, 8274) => -0.010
